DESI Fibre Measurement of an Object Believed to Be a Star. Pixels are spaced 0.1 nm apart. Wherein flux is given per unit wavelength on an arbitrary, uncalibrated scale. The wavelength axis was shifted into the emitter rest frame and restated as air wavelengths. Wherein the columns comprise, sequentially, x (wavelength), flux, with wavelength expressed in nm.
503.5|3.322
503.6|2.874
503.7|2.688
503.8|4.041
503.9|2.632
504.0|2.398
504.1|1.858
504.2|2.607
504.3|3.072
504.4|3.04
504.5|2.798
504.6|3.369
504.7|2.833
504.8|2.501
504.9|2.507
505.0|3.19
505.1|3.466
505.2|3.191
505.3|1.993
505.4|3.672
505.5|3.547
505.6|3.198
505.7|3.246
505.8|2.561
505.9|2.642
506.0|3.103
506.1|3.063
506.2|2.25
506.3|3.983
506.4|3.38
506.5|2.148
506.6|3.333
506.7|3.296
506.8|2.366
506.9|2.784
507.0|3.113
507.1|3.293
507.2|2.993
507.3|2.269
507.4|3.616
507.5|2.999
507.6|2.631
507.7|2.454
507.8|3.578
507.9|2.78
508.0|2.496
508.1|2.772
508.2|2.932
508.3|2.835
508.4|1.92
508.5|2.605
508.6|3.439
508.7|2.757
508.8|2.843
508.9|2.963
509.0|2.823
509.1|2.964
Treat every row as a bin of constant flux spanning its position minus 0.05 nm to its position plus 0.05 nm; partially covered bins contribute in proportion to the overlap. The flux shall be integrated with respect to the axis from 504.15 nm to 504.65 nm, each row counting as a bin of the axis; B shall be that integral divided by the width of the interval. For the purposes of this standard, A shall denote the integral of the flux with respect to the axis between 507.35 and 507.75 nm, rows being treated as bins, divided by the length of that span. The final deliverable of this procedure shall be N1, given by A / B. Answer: 0.98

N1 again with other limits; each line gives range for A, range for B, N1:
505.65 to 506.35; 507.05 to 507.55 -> 0.98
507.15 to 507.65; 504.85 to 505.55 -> 0.94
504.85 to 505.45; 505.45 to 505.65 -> 0.89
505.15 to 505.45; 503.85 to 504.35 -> 1.17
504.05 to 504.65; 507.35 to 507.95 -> 0.93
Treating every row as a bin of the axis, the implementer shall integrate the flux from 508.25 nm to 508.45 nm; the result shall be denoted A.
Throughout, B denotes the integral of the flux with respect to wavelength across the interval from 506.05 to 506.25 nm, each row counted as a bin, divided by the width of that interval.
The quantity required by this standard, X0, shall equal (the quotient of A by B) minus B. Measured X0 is -2.48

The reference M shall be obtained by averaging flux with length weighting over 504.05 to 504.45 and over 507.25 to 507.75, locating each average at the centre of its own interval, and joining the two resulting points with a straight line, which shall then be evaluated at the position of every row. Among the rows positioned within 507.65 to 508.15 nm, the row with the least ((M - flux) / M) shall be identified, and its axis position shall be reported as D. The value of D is 507.8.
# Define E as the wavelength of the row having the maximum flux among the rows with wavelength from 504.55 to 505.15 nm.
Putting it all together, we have 505.1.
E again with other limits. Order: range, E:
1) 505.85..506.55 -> 506.3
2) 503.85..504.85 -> 504.6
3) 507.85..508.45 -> 508.2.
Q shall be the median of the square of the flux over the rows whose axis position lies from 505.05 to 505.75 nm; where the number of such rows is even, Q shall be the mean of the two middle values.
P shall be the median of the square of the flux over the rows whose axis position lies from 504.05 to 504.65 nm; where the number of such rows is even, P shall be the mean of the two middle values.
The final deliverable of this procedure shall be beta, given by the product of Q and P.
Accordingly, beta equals 90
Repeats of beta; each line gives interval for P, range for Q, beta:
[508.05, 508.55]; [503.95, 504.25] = 44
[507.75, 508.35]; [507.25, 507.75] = 55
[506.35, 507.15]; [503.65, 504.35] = 71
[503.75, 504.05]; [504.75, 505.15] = 57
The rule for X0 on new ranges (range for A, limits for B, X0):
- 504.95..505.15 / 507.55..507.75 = -2.28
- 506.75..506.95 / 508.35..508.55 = -2.03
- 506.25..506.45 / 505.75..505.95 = -2.32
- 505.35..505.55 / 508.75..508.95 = -2.65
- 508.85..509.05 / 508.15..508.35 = -2.68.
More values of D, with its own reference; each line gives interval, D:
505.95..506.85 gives 506.3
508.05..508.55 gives 508.2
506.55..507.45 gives 507.4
